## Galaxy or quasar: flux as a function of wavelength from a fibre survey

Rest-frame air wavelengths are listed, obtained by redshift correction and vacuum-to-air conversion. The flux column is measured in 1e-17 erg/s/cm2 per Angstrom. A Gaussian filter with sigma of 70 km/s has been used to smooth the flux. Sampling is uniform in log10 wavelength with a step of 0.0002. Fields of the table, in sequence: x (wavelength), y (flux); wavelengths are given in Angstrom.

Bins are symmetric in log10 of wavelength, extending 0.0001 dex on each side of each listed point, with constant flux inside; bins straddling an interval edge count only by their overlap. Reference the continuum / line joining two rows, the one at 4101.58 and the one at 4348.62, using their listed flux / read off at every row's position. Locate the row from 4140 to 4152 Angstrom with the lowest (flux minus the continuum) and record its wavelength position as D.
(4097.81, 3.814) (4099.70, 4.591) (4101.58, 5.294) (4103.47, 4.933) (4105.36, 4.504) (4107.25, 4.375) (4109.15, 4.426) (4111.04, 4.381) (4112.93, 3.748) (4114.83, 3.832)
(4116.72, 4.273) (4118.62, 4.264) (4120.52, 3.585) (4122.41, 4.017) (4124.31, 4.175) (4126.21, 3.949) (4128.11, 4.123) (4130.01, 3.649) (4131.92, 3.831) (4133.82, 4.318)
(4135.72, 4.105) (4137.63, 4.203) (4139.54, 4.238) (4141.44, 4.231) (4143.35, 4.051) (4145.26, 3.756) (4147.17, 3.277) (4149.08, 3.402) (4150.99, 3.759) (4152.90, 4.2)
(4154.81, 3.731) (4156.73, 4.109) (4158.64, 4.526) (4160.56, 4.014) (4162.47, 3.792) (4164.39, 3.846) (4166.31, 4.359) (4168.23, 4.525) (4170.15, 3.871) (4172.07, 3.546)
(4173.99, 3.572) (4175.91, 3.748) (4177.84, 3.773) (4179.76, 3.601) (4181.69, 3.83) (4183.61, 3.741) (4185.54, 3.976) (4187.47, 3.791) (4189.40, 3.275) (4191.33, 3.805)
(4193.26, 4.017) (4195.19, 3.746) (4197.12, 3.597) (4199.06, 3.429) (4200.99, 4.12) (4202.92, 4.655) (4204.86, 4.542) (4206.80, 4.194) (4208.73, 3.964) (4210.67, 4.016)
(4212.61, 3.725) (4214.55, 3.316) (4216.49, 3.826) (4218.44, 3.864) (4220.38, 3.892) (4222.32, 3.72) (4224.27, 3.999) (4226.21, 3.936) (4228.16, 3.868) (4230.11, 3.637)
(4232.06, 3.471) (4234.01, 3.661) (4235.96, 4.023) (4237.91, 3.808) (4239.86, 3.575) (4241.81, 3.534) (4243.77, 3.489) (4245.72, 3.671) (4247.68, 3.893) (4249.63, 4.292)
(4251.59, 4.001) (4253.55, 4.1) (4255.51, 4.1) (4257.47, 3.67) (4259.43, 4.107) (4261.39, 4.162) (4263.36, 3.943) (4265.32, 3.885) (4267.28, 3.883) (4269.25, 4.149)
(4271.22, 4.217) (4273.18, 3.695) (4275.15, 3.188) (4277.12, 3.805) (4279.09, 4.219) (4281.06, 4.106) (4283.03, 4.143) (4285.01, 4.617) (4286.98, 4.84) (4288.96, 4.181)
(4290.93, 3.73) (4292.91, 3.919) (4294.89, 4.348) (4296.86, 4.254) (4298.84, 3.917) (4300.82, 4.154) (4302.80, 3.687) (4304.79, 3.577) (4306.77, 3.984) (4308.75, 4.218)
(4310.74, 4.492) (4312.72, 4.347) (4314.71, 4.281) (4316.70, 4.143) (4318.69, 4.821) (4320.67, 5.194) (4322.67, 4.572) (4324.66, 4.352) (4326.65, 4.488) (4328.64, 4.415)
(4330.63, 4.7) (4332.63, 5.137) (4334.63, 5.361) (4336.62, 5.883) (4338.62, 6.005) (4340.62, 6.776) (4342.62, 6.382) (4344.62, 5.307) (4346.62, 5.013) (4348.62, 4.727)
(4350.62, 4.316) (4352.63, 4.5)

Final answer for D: 4147.17 Angstrom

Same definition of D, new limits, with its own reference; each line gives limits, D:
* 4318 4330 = 4324.66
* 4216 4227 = 4222.32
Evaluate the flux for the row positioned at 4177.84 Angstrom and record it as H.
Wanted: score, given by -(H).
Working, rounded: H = 3.773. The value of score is -3.77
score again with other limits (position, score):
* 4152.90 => -4.20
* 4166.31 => -4.36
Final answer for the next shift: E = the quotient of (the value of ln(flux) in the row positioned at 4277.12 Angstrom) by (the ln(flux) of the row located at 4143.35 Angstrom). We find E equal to 0.96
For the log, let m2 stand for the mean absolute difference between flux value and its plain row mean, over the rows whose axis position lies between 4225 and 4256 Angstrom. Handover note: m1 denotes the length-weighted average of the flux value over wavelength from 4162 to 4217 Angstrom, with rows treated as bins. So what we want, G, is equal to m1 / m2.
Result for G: 18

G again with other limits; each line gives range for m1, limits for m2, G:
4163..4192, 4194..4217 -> 12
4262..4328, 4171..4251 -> 20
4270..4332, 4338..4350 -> 6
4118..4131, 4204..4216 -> 14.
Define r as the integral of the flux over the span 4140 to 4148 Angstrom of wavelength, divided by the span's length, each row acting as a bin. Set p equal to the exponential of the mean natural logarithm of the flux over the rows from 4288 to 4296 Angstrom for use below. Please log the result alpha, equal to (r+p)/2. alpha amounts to 4.0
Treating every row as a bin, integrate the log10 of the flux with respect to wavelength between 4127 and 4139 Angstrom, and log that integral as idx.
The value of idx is 7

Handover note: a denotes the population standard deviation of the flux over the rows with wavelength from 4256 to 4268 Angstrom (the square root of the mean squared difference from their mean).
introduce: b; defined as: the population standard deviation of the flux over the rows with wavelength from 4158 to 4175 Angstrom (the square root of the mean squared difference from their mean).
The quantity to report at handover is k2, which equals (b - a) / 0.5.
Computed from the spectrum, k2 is 0.39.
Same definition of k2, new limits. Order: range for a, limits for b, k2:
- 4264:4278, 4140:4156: 0.02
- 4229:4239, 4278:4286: 0.04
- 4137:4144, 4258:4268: 0.08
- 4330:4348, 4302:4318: -0.69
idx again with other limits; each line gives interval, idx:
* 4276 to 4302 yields 16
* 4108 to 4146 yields 23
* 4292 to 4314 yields 13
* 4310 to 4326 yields 10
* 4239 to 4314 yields 45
